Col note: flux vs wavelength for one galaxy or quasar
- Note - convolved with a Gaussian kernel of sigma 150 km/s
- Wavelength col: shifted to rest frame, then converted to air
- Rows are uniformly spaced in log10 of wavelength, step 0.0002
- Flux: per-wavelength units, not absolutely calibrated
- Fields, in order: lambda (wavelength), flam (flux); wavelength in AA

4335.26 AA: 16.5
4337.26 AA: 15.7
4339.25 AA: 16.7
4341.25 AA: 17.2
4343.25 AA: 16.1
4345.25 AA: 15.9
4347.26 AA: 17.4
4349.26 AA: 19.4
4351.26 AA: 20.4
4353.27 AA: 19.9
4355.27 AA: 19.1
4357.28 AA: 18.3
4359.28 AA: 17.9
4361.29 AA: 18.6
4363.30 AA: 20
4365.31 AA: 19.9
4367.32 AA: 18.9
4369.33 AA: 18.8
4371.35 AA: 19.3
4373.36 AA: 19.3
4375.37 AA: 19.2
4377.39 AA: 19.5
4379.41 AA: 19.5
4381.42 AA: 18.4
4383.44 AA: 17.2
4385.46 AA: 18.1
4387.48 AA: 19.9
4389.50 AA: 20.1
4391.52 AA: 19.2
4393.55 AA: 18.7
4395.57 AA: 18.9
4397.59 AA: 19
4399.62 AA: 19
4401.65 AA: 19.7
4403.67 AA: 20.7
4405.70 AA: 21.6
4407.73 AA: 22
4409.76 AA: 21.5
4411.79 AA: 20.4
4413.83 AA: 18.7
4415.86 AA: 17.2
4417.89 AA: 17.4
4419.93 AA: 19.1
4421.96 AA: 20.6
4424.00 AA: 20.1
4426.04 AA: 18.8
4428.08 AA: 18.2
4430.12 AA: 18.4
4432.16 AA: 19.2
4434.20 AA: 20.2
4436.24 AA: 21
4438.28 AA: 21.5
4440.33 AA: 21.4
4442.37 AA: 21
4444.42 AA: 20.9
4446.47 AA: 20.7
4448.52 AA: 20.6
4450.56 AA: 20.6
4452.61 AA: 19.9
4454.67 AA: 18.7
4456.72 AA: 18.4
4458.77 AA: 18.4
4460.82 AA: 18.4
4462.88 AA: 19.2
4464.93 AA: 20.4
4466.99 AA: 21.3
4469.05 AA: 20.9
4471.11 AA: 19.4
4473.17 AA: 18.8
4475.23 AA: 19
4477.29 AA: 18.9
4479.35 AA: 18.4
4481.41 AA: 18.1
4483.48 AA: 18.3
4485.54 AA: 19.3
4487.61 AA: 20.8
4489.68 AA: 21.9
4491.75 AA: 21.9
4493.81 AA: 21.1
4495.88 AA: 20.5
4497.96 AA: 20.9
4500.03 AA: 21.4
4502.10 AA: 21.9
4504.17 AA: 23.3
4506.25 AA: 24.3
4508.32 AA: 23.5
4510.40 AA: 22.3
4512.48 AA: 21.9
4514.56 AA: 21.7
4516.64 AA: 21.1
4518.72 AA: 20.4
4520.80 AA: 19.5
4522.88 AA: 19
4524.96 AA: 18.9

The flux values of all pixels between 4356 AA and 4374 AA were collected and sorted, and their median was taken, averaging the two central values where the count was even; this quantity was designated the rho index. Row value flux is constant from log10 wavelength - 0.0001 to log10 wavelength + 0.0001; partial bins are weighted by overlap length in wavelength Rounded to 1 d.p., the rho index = 18.9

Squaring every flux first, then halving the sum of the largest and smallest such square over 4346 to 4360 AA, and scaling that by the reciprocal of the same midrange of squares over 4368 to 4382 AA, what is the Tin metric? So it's 1.00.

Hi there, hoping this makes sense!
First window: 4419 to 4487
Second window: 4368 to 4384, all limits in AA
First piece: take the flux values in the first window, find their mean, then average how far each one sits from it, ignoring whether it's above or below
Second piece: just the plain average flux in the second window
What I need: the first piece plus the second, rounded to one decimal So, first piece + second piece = 19.9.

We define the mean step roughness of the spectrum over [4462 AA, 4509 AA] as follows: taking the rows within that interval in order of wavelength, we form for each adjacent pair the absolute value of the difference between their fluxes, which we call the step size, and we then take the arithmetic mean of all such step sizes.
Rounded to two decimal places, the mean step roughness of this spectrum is 0.70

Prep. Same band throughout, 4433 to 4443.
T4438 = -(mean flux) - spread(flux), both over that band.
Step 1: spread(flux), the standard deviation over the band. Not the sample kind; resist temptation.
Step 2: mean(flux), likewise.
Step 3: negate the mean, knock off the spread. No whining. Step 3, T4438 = -21.5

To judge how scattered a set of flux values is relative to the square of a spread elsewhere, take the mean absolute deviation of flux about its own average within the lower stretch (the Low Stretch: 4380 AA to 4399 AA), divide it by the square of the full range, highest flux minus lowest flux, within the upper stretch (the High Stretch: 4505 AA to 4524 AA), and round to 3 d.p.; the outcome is 0.023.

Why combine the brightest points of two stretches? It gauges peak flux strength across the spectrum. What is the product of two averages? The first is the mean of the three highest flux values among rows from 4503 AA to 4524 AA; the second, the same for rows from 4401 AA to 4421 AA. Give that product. 514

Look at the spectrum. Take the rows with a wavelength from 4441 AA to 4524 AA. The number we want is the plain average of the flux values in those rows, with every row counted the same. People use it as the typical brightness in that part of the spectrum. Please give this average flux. 20.4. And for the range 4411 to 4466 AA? 19.6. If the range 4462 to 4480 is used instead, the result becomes 19.6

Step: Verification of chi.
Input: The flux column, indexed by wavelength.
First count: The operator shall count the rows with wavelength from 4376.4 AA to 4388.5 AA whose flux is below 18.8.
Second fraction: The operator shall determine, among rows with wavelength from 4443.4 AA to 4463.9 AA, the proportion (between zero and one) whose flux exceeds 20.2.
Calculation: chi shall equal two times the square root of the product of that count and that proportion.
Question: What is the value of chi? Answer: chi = 2.19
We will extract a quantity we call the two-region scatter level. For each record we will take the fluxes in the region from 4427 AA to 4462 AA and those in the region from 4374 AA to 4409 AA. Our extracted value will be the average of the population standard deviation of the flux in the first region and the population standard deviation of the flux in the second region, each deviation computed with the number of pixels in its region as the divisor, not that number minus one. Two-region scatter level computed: 1.17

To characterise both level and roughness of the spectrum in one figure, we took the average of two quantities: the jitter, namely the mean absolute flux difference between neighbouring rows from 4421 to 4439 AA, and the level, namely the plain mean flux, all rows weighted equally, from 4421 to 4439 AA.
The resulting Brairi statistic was 10.2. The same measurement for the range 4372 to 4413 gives 10.1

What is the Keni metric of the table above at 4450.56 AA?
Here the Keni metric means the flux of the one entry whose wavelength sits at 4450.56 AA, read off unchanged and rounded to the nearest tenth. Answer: 20.6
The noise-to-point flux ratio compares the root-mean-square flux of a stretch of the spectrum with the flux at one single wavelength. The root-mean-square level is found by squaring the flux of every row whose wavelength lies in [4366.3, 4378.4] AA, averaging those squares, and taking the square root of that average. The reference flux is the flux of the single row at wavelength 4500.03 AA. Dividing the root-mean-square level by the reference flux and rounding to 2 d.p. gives 0.90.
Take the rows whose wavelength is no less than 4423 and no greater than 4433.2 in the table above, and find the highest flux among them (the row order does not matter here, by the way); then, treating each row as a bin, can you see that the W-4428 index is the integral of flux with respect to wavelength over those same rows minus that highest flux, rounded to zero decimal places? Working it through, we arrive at 173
